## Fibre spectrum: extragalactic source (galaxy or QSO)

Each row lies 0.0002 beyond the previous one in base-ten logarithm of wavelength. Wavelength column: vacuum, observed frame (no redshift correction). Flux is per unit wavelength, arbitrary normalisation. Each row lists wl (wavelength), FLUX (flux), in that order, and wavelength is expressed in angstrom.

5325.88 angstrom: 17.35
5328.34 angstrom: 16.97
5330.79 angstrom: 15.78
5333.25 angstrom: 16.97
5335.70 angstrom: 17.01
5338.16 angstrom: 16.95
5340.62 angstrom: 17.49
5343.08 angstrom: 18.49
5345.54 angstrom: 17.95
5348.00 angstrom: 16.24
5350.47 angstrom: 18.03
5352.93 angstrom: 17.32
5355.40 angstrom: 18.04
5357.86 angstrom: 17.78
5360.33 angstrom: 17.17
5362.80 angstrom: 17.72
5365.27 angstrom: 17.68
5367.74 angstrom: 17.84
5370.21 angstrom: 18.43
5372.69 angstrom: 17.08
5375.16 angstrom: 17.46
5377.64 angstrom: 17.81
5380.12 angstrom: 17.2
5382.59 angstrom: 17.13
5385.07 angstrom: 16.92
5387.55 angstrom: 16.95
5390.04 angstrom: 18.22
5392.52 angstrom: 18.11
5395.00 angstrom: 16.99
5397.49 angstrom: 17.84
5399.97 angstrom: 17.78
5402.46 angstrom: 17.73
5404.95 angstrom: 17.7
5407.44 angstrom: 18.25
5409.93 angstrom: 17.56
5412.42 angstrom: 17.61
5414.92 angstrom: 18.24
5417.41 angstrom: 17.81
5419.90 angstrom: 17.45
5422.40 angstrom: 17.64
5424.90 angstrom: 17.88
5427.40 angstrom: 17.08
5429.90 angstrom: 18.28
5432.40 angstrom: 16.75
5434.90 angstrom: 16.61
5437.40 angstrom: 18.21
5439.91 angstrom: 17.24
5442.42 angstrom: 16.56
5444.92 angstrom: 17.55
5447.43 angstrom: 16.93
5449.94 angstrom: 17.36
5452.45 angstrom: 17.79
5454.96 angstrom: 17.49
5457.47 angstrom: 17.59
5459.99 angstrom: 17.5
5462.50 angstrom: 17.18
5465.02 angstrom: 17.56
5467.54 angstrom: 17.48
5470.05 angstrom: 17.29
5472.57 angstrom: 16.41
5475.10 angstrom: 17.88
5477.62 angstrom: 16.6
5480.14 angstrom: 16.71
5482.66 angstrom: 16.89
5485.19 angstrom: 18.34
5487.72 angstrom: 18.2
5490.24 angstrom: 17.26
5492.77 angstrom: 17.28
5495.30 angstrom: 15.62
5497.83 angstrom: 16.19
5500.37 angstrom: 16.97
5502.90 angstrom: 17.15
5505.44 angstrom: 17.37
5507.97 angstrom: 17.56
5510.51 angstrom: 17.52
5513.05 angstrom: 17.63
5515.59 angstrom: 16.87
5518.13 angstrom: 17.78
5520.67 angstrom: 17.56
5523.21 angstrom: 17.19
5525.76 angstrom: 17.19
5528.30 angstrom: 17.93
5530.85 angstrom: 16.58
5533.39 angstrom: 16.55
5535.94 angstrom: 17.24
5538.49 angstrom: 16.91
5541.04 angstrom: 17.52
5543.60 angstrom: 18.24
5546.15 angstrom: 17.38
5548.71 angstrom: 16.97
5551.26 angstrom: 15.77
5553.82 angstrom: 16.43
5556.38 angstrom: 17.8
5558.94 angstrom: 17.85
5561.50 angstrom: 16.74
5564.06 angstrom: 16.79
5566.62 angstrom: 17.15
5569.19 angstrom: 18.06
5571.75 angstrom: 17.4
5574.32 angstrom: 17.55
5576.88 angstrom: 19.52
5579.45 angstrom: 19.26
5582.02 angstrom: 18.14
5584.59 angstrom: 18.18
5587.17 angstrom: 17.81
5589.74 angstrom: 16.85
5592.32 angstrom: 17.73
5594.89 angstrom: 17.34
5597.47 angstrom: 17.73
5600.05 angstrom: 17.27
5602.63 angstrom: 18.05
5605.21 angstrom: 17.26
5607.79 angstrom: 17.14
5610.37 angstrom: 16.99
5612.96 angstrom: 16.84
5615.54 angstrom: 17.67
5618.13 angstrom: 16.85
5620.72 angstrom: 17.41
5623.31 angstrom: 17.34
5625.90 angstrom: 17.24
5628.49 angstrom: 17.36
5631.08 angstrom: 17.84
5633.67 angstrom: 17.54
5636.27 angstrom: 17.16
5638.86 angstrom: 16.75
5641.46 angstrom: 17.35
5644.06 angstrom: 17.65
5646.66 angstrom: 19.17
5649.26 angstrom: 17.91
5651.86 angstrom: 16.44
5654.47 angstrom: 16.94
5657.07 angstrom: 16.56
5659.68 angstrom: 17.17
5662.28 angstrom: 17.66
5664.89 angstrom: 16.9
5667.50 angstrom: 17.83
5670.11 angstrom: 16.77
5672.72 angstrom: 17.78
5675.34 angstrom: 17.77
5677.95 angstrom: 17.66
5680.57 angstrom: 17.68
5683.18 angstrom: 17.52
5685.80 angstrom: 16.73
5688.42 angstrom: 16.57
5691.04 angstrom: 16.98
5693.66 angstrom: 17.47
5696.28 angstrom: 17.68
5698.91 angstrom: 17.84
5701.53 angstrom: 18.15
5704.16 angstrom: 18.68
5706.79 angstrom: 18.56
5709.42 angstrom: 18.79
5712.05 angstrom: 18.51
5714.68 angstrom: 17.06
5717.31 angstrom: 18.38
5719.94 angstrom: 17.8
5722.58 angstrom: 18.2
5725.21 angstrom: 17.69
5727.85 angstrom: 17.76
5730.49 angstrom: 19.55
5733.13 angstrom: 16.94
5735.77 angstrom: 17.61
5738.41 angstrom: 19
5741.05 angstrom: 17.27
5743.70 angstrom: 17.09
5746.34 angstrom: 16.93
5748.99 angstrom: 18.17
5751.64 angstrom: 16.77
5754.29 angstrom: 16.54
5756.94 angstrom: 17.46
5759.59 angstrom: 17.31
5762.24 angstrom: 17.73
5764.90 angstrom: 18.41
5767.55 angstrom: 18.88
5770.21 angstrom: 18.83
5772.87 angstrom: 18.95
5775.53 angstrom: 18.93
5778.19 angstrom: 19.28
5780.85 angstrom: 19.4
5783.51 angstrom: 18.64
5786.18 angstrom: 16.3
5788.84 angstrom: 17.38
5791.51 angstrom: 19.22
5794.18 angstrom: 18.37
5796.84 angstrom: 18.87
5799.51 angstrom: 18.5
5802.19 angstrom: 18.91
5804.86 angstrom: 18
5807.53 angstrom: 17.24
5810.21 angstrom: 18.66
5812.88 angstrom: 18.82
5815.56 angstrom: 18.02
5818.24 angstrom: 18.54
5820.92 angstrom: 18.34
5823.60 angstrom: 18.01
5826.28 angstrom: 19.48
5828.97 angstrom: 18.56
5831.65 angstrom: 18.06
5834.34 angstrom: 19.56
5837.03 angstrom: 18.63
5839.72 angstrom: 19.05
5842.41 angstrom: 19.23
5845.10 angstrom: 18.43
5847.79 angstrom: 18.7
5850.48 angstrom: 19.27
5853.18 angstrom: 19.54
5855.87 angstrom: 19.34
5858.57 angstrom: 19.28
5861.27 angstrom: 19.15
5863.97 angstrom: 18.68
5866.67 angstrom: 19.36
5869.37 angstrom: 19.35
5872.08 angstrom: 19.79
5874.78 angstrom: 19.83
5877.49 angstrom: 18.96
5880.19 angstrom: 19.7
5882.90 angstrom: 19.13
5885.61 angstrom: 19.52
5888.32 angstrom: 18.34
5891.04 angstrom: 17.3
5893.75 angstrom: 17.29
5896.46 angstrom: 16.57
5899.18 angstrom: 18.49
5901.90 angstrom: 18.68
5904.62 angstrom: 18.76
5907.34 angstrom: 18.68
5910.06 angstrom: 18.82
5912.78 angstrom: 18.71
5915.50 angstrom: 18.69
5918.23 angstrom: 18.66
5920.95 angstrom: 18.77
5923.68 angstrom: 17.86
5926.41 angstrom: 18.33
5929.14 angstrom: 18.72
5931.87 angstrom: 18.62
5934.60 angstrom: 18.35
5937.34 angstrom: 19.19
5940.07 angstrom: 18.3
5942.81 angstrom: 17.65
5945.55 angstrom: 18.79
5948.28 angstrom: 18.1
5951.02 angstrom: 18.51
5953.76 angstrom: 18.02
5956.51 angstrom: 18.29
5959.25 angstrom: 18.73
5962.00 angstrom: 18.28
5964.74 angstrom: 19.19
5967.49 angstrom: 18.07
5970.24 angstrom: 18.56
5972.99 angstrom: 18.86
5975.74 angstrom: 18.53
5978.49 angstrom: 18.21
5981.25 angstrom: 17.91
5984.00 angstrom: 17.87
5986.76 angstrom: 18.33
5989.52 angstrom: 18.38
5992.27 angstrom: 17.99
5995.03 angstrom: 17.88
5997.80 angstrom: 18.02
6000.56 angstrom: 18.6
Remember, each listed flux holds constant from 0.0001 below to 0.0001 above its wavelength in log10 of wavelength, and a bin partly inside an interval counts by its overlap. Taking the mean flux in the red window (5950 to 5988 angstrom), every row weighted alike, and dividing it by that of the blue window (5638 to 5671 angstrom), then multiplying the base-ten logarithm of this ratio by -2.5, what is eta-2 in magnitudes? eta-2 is -0.06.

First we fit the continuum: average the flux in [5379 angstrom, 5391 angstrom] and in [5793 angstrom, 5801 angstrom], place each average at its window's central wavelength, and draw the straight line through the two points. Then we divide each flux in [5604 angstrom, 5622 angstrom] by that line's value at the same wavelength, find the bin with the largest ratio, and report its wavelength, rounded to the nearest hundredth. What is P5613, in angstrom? 5615.54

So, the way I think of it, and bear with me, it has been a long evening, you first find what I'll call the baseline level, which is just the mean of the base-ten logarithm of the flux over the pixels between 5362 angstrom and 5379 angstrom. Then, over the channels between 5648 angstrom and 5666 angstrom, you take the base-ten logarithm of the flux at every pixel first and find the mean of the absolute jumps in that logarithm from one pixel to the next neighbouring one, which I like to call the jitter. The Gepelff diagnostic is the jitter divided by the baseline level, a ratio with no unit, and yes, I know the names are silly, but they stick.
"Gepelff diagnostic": 0.014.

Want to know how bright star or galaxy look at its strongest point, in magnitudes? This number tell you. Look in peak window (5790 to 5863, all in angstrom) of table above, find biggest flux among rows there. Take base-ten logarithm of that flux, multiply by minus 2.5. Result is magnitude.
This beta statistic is -3.23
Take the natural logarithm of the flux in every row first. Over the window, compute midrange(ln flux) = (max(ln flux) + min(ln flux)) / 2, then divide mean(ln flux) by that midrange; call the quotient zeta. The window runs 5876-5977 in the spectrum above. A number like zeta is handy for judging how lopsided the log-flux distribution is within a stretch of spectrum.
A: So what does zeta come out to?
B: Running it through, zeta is 1.01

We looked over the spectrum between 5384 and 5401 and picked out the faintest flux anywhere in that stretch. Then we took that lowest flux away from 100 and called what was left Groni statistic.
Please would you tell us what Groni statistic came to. 83.1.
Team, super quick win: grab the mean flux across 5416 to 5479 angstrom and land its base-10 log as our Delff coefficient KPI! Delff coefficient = 1.240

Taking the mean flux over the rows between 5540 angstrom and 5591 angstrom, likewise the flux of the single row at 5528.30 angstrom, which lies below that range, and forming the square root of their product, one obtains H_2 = 17.7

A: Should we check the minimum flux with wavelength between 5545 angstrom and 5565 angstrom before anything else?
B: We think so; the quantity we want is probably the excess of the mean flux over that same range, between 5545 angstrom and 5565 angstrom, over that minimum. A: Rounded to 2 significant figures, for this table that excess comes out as 1.2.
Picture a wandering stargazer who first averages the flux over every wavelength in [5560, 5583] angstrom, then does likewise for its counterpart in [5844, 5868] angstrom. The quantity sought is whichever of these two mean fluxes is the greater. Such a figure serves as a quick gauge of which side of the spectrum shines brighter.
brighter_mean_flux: 19.1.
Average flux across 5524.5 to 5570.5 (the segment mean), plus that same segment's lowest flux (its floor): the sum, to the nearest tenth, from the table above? 32.9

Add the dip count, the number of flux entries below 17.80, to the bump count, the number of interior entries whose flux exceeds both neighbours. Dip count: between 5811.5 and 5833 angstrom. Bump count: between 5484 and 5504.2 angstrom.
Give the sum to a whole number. 1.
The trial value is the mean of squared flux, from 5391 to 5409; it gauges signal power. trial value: 316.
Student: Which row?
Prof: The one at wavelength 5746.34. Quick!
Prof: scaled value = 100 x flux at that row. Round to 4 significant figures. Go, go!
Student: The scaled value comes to 1693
